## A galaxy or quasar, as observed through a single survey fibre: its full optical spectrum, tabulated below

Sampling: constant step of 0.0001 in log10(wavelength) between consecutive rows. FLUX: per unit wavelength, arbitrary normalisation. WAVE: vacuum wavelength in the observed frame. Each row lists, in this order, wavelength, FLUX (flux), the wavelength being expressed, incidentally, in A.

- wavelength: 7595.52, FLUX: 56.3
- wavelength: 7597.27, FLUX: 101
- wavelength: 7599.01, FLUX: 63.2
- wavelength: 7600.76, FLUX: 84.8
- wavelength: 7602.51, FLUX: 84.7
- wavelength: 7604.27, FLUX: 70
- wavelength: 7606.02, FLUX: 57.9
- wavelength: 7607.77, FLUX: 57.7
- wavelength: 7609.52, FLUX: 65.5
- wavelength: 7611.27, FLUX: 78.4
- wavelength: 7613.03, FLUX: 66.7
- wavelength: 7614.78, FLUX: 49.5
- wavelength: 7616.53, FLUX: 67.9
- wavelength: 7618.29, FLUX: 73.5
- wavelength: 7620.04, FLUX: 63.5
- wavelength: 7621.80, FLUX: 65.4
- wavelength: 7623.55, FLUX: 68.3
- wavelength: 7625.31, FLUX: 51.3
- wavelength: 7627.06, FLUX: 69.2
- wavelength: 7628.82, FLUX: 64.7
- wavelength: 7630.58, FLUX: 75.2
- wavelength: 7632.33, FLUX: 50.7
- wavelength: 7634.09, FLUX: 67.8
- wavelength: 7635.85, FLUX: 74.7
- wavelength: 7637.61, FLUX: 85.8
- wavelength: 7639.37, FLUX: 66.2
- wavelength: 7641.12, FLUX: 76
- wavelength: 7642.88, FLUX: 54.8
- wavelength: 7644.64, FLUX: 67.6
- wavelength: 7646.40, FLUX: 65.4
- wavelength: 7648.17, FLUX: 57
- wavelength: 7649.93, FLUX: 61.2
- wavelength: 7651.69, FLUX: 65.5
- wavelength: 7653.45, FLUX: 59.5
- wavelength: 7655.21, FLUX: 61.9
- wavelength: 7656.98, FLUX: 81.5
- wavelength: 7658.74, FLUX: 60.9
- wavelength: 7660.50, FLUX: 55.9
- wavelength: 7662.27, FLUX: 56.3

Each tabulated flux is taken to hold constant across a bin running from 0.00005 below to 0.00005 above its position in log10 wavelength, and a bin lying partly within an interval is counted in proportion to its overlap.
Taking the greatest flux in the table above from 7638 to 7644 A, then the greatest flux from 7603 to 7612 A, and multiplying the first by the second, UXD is 5958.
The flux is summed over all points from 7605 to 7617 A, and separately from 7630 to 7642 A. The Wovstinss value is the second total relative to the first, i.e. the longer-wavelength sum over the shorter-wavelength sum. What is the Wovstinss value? 1.12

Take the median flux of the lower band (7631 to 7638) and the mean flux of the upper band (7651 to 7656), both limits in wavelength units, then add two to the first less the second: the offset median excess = 11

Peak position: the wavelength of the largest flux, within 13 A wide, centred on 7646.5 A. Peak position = 7641.12 A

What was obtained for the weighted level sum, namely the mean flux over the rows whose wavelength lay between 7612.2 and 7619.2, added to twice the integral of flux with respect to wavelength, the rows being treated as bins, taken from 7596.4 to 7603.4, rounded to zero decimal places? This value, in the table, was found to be 1232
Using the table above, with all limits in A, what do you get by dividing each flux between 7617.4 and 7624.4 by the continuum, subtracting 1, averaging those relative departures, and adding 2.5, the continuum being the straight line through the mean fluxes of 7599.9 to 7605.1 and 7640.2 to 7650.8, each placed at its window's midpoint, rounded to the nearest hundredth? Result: 2.43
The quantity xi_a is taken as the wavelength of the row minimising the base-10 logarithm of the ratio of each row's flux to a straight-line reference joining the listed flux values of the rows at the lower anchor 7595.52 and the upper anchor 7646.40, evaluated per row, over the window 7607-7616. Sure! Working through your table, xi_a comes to 7614.78 A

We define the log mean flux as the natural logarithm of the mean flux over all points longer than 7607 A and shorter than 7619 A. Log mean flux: 4.18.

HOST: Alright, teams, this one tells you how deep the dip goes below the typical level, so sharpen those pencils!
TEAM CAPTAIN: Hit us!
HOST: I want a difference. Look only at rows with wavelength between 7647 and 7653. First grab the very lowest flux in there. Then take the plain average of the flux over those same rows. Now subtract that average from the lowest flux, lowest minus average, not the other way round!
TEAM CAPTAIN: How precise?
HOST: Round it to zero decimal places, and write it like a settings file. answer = -4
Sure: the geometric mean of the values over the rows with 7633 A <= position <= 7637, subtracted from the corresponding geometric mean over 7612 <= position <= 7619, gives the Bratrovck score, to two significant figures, -7.5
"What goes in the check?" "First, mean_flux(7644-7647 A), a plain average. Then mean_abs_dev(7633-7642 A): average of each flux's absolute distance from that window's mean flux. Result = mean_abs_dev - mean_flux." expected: -60.8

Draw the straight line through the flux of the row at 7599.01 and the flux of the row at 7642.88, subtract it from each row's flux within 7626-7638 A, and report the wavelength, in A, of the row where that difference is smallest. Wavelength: 7632.33 A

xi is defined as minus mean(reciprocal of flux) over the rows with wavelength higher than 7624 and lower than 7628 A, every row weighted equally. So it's -0.017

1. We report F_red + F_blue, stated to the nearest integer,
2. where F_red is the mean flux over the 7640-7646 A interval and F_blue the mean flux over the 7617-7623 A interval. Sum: 134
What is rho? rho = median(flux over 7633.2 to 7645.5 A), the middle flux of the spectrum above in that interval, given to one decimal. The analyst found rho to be 67.8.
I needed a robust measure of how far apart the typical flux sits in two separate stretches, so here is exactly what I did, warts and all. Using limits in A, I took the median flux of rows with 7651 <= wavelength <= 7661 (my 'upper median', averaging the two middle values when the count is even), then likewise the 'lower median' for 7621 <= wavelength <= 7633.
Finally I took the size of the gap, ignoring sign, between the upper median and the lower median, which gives 4.0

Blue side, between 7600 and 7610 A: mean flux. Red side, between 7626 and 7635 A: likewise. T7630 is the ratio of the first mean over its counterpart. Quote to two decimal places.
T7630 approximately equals 1.07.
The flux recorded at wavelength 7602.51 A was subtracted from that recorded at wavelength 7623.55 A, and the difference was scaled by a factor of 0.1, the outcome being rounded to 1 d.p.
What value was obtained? -1.6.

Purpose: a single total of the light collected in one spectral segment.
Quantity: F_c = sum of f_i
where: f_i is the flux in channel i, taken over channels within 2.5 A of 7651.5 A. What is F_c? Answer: 186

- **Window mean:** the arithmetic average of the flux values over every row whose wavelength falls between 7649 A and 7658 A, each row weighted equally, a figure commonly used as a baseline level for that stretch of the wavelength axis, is 66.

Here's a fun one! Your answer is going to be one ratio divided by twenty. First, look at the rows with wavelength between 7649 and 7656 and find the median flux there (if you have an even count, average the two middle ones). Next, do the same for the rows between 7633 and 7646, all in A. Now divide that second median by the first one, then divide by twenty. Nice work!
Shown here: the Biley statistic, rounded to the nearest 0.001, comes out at 0.055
